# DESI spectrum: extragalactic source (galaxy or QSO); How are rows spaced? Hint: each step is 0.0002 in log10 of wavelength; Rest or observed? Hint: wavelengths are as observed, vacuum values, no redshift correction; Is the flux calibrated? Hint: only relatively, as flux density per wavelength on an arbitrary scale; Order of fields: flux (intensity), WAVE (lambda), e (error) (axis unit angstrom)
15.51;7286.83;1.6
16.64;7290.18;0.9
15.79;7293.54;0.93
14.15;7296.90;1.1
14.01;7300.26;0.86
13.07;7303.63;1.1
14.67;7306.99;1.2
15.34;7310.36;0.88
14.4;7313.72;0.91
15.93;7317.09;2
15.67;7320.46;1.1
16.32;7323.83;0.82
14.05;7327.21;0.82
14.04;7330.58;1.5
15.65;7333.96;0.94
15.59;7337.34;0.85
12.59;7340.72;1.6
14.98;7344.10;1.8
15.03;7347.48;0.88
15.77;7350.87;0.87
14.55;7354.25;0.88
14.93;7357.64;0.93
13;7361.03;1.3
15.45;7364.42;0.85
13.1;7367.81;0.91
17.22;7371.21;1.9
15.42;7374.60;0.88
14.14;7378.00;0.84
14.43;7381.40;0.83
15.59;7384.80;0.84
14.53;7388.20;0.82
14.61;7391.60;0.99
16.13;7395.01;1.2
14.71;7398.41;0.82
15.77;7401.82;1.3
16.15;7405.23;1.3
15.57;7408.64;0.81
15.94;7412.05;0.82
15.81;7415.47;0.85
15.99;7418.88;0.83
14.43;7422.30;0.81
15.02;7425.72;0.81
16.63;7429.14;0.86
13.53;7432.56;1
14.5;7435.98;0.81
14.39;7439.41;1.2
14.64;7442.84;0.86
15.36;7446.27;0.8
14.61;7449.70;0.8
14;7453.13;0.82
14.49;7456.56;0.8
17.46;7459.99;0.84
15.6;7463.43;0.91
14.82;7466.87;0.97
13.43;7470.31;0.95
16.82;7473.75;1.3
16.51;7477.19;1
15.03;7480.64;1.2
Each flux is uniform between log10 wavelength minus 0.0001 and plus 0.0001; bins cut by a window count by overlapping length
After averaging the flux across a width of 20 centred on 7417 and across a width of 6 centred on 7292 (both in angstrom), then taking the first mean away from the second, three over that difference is 4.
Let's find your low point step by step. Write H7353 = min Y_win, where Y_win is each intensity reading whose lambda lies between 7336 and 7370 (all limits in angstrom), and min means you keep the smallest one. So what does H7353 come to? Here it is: 12.59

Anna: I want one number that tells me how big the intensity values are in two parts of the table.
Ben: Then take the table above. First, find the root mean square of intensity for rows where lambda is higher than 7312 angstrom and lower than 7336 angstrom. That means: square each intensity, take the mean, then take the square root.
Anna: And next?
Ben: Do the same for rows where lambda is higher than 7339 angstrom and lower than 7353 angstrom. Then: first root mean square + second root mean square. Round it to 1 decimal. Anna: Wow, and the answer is 29.8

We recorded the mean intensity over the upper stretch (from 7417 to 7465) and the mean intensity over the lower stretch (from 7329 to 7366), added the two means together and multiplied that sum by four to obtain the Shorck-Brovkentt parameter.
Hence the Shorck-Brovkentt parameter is 118.9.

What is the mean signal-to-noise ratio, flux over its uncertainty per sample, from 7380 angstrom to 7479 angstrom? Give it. 16.8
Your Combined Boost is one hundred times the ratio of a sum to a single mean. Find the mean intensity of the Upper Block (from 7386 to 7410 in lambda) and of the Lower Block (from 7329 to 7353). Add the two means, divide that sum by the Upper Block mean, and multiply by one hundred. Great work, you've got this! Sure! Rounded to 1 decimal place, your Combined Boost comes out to 196.4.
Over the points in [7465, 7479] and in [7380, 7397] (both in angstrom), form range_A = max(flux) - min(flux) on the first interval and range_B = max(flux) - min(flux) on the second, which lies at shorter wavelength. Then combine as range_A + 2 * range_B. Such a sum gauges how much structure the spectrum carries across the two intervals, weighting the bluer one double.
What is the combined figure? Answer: 7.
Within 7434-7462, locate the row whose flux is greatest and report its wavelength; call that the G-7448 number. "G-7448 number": 7459.99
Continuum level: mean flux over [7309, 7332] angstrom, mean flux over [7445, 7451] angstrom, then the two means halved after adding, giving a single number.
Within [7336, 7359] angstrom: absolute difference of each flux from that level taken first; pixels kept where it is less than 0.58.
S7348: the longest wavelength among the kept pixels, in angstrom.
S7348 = 7357.64 angstrom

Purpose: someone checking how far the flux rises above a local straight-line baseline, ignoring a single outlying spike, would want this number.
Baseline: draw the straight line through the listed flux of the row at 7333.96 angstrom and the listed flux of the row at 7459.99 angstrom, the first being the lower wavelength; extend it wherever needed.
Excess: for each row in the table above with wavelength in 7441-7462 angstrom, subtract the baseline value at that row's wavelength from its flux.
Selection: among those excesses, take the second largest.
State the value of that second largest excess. -1.9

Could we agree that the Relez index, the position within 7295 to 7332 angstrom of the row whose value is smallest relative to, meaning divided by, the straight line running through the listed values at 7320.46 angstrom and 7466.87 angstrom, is 7303.63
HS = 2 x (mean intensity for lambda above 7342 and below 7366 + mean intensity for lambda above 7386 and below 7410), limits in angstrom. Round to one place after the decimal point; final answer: 60.3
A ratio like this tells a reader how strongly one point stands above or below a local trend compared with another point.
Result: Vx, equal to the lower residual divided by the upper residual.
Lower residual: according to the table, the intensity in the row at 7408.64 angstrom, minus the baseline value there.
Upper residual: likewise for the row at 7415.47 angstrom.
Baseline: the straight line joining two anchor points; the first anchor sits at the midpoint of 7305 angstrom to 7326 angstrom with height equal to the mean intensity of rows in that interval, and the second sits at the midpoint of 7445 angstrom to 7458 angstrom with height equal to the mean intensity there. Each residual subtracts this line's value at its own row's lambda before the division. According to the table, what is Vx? 0.7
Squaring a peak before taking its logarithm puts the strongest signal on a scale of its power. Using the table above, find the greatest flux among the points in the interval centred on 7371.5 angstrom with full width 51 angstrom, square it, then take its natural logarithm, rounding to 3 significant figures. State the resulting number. 5.69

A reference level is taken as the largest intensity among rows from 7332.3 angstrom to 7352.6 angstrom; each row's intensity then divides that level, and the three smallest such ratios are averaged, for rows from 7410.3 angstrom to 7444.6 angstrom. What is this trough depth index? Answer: 0.97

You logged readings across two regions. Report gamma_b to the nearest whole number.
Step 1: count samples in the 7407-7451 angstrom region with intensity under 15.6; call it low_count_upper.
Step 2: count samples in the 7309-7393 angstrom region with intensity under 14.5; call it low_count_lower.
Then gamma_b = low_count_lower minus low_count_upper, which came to -1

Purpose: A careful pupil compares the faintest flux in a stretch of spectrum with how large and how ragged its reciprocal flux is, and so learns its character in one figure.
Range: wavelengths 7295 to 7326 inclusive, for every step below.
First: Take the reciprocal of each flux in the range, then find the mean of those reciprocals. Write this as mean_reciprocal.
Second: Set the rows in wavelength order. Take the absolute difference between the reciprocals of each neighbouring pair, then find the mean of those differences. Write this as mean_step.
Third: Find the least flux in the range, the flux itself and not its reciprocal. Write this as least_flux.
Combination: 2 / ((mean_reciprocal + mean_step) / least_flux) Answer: 365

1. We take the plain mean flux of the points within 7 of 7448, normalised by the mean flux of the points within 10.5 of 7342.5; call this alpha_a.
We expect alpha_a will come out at 0.98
